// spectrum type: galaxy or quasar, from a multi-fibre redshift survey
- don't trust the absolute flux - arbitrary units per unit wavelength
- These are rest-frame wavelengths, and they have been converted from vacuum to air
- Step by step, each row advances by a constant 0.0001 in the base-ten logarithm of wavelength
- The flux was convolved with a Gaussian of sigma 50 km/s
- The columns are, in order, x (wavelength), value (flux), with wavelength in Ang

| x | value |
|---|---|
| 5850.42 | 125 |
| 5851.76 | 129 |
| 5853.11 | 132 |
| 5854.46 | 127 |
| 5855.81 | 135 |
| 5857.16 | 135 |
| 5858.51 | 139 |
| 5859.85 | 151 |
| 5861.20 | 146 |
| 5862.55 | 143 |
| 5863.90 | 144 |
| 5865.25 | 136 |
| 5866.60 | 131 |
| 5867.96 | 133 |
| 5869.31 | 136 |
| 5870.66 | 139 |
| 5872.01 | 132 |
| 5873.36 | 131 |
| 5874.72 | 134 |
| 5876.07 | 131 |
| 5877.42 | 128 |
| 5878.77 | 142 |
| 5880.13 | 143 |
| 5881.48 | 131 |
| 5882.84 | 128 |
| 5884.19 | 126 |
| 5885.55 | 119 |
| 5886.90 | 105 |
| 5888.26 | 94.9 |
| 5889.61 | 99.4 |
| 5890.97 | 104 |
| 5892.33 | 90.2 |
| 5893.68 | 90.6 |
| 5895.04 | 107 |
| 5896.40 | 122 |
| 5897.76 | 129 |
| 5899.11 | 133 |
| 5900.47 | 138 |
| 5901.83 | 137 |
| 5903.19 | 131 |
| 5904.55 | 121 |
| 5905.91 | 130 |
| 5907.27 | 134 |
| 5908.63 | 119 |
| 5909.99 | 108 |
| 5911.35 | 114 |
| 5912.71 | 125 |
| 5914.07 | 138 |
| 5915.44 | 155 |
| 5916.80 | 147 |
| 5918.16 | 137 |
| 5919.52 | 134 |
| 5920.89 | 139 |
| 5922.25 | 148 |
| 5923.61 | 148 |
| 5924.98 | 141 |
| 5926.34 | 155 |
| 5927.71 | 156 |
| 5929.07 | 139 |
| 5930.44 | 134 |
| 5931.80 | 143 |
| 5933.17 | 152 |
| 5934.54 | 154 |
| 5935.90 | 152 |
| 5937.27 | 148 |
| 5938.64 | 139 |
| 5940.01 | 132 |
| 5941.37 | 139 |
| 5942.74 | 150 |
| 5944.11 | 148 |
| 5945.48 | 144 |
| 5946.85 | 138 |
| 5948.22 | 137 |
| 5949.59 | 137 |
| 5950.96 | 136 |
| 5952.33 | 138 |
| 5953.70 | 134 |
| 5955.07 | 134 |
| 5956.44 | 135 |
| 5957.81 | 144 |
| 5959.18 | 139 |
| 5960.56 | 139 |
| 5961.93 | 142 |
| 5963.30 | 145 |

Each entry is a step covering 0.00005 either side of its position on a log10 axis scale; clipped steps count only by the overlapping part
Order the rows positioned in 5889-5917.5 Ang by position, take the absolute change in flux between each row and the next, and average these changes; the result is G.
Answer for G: 8.9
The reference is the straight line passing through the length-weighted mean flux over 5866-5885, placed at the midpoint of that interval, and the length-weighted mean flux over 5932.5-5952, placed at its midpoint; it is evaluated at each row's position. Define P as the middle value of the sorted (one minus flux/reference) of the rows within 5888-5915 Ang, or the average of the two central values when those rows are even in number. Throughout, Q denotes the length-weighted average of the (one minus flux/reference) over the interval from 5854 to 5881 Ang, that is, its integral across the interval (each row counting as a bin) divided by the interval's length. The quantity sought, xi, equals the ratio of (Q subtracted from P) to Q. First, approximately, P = 0.112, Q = -0.04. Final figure -4.0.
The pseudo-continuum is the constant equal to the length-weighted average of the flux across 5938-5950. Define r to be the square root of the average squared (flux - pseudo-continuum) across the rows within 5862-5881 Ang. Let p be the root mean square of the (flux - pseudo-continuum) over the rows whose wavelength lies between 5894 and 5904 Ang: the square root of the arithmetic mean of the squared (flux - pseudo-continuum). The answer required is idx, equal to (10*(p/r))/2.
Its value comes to 11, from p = 16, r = 6.9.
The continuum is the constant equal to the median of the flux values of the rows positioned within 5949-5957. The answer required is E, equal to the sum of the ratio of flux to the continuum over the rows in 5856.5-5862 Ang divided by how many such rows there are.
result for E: 1.05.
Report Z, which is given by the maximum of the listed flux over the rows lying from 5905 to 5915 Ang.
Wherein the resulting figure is 138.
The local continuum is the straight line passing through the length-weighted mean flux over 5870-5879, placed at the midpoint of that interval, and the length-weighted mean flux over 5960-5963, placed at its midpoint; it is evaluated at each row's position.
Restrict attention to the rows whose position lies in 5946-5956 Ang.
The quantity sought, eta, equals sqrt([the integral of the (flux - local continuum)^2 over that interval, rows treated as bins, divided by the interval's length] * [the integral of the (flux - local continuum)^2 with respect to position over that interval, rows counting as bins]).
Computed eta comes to 66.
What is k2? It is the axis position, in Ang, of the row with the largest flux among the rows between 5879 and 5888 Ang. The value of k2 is 5880.13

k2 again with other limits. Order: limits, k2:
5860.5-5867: 5861.20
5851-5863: 5859.85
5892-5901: 5900.47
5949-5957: 5952.33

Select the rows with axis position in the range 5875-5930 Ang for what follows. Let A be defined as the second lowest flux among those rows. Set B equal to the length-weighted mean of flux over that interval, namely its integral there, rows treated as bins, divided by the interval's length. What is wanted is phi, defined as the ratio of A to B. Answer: 0.708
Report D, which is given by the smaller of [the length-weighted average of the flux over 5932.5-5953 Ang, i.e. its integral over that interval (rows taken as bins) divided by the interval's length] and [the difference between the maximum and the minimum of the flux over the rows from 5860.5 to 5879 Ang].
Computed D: 18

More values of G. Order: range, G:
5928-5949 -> 5.6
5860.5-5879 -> 4.3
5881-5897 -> 8.3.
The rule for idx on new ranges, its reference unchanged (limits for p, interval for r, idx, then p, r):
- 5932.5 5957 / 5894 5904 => 2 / 7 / 15.9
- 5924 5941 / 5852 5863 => 6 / 9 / 7.6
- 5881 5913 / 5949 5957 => 26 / 27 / 5.1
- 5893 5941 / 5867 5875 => 11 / 16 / 6.9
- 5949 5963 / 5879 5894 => 1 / 4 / 33.5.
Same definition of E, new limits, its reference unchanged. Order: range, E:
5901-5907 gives 0.96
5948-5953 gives 1.01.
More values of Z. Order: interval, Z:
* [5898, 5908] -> 138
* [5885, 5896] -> 119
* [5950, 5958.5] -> 144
